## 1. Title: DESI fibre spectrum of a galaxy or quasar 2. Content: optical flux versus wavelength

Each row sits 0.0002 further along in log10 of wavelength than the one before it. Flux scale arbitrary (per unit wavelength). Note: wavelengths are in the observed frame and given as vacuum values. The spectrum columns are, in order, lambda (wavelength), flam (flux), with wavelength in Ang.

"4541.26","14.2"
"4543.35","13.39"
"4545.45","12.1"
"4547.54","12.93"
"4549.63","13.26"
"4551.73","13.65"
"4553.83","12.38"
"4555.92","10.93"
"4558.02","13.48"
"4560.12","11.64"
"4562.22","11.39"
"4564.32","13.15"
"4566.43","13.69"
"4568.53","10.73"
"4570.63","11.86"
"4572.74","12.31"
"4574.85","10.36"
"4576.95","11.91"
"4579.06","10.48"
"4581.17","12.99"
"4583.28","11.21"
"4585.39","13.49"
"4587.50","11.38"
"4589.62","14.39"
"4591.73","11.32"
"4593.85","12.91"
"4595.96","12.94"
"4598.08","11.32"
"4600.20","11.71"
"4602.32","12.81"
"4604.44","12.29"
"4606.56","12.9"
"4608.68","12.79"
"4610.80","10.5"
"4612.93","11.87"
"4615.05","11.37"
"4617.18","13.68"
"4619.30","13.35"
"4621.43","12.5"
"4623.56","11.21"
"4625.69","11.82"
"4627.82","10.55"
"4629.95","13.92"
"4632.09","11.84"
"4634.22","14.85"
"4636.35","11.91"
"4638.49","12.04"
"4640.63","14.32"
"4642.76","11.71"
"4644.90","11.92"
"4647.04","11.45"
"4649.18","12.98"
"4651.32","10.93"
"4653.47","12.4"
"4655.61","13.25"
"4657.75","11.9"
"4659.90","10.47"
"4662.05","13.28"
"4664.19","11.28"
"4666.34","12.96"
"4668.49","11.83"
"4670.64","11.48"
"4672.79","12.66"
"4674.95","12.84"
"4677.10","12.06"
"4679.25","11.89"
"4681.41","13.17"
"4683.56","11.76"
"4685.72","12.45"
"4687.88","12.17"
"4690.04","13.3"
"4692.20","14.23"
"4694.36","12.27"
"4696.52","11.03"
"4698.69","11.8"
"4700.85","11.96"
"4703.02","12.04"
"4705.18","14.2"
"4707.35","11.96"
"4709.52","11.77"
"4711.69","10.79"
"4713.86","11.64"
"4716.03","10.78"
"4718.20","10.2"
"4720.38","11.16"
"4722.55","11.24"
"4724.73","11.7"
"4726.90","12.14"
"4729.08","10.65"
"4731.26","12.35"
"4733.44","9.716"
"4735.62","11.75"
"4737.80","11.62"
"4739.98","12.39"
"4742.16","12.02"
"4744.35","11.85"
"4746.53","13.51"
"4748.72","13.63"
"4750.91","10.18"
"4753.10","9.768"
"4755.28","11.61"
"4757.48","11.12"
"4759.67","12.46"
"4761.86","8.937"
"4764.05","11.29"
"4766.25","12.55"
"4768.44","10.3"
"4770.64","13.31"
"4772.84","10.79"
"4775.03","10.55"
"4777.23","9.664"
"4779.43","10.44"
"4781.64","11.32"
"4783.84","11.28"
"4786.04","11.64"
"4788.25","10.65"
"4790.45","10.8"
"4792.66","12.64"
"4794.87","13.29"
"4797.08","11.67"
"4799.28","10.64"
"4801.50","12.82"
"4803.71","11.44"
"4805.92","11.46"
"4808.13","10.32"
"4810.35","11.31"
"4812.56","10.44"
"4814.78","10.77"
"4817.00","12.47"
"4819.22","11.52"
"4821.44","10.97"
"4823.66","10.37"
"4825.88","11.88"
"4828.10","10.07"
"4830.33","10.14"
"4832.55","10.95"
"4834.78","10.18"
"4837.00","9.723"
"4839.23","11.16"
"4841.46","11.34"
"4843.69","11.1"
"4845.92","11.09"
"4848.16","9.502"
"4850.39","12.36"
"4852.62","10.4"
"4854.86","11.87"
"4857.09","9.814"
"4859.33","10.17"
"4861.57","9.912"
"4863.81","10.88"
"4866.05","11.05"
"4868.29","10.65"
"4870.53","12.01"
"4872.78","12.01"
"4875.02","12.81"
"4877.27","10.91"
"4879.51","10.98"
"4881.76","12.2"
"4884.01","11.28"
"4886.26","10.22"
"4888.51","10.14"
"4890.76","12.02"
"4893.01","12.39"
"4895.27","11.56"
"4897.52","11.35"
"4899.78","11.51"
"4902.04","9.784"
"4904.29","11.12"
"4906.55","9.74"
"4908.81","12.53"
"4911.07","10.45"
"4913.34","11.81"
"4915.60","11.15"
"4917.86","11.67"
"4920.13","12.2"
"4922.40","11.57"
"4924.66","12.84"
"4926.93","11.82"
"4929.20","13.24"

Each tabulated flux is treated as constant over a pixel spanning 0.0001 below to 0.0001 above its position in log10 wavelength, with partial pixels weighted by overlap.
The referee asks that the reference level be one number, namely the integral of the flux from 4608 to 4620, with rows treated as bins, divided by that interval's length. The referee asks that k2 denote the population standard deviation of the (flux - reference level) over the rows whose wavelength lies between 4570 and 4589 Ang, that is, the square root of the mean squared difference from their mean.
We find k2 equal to 0.99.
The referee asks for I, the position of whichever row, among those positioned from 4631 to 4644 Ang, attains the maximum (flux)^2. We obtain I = 4634.22 Ang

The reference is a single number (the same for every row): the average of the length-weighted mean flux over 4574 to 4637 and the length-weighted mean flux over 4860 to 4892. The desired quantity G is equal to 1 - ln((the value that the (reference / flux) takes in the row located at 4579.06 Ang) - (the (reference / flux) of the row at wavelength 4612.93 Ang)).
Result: 3.0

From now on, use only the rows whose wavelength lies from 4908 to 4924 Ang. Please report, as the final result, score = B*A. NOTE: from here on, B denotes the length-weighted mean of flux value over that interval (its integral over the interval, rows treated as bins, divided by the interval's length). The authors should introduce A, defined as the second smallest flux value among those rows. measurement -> 130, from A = 11.15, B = 11.6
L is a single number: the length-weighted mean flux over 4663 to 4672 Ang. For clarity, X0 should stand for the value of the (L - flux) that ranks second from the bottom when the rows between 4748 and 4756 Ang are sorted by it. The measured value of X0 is 0.3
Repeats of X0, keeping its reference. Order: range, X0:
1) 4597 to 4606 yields -0.3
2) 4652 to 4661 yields -0.5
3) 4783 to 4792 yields 0.7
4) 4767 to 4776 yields 1.2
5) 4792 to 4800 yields -0.7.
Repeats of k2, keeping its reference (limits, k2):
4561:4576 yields 1.13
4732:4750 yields 1.15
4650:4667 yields 1.02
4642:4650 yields 0.58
